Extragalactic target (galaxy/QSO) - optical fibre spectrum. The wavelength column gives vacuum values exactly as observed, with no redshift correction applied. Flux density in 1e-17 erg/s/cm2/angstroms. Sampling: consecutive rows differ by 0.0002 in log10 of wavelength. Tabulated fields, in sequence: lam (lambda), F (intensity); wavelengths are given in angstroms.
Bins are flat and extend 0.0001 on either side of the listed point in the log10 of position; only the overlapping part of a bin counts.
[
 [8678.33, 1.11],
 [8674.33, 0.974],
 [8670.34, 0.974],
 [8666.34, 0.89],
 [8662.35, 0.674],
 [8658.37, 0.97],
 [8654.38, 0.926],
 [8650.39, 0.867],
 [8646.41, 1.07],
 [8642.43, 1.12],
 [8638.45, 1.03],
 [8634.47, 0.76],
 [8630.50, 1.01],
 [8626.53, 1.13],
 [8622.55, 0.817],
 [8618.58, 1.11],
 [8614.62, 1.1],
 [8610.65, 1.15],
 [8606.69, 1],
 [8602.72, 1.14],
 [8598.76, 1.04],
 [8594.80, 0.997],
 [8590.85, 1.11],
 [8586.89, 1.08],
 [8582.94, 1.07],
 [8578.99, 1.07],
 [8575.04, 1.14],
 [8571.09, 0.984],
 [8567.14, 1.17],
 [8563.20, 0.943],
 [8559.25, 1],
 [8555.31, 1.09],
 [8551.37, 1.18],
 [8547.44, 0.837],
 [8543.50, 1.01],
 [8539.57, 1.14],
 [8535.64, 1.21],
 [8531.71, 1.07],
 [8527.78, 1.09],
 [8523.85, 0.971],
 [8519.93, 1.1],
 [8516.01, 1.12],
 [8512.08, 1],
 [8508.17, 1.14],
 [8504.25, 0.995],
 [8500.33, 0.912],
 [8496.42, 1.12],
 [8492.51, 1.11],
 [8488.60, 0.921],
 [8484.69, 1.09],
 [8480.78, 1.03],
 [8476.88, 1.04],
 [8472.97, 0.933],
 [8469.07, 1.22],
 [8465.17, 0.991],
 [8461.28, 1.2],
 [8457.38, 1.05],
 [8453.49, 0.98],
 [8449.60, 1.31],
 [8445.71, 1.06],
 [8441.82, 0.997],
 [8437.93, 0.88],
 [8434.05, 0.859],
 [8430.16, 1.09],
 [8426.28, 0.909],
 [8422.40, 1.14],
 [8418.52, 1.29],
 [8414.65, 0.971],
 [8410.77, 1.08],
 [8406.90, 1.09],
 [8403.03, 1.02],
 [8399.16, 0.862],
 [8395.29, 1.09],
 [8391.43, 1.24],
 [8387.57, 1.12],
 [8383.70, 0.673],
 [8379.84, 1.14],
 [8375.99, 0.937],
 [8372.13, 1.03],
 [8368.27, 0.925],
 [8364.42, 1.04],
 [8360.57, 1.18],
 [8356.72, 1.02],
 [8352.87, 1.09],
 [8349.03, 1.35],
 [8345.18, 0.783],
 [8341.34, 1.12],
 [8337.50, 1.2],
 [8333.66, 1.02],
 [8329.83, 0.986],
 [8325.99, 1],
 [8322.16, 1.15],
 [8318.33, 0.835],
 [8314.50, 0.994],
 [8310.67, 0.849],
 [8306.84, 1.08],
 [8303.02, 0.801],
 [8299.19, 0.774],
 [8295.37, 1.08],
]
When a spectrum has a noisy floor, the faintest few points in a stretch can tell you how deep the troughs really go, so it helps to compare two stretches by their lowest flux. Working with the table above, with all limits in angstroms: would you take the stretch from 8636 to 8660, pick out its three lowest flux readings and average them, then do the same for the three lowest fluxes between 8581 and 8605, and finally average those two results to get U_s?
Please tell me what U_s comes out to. 0.98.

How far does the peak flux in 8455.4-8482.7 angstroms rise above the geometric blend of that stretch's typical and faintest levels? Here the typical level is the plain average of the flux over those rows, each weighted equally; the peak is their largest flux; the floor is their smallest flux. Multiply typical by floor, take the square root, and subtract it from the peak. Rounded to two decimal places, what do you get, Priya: 0.22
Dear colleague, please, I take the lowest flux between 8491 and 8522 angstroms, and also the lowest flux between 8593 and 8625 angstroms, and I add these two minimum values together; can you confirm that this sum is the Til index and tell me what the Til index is 1.73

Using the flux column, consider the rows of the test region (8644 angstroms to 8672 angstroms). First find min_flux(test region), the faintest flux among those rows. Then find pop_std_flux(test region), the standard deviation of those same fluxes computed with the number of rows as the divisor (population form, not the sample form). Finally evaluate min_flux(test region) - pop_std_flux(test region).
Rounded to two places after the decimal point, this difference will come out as 0.56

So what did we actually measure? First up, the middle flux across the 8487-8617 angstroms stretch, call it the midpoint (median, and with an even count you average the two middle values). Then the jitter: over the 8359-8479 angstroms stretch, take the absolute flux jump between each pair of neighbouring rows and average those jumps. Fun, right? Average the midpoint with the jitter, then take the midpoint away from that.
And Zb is -0.451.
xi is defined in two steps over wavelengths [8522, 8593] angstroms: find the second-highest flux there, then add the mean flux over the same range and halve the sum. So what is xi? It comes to 1.12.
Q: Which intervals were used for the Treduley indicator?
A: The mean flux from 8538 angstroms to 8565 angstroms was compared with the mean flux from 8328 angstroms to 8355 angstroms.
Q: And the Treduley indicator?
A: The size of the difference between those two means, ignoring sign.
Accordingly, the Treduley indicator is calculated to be 0.05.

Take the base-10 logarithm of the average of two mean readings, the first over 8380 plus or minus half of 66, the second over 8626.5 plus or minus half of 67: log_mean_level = 0.014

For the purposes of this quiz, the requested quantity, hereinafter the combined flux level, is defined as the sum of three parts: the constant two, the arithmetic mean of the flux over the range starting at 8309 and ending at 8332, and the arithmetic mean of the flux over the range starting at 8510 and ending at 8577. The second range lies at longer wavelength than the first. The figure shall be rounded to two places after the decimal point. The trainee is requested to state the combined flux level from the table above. 4.03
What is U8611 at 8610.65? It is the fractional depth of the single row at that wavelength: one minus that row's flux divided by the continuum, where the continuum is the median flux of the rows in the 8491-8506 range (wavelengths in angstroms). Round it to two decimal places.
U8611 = -0.09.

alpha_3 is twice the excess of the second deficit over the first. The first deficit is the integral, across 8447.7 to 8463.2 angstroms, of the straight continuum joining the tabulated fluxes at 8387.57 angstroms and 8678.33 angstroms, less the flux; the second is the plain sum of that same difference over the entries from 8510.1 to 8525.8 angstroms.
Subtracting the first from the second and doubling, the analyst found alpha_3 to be 1.1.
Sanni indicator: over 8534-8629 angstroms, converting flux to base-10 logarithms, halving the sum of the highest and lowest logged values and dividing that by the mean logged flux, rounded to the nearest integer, 0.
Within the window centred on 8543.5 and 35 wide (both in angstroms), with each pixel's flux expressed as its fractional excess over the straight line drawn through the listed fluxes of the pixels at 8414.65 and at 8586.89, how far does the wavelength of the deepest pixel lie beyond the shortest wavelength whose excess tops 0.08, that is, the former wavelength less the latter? 11.8 angstroms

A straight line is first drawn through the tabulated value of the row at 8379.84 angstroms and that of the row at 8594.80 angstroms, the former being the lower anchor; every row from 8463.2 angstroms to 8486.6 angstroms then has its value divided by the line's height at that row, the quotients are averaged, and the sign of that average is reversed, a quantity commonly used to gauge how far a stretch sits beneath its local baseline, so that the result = -0.98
